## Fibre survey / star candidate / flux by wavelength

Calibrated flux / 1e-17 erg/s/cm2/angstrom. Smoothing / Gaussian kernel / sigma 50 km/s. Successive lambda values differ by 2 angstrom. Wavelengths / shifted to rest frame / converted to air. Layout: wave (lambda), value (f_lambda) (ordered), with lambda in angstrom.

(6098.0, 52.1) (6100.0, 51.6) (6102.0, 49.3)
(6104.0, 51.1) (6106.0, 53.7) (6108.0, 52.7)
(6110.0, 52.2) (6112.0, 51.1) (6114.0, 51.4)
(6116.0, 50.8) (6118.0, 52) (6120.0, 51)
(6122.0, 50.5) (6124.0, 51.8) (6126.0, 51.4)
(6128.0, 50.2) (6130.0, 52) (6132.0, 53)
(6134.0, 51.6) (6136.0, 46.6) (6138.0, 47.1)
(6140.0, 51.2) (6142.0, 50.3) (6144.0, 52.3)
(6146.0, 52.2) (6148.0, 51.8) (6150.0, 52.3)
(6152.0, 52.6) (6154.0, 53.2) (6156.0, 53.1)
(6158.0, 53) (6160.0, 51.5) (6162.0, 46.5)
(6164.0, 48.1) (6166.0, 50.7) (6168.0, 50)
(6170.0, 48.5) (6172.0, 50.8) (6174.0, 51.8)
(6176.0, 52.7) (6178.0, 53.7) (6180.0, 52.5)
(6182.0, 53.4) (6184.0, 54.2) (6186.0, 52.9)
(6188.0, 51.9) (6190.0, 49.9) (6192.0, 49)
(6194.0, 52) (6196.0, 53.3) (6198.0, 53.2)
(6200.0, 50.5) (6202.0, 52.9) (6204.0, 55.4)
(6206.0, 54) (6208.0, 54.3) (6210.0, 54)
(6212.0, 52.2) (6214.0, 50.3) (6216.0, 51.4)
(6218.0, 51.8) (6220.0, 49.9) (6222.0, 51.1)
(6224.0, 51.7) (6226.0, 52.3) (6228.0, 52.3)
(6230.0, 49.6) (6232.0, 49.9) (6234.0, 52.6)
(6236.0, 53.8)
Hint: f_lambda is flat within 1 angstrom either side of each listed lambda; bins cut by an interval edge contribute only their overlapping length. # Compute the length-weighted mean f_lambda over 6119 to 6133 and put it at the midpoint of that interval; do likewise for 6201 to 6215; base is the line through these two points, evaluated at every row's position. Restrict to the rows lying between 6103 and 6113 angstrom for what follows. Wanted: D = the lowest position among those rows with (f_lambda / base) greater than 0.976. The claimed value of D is 6104.0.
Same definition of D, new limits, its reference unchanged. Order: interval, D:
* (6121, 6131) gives 6122.0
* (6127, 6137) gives 6130.0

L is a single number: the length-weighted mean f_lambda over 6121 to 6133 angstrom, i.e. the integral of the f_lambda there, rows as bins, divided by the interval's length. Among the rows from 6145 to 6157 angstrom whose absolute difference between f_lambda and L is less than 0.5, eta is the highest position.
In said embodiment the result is 6148.0 angstrom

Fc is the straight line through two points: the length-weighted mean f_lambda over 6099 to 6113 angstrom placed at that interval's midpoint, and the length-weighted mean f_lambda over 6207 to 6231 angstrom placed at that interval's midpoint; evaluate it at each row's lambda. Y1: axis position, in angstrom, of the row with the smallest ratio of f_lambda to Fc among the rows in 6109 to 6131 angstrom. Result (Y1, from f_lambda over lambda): 6128.0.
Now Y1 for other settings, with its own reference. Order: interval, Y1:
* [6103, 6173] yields 6162.0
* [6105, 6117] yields 6116.0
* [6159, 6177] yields 6162.0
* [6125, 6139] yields 6136.0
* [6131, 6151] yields 6136.0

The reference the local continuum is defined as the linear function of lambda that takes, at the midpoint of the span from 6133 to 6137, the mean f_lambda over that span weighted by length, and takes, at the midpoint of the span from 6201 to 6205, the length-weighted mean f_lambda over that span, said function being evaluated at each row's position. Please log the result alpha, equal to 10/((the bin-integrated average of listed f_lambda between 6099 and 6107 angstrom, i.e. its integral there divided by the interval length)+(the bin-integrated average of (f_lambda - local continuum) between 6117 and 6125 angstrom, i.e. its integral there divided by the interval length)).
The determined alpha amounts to 0.183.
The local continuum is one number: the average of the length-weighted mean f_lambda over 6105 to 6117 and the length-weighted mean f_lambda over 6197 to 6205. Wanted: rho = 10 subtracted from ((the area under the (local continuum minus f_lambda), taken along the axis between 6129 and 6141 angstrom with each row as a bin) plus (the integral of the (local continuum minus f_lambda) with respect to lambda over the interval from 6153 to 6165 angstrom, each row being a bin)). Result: 36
